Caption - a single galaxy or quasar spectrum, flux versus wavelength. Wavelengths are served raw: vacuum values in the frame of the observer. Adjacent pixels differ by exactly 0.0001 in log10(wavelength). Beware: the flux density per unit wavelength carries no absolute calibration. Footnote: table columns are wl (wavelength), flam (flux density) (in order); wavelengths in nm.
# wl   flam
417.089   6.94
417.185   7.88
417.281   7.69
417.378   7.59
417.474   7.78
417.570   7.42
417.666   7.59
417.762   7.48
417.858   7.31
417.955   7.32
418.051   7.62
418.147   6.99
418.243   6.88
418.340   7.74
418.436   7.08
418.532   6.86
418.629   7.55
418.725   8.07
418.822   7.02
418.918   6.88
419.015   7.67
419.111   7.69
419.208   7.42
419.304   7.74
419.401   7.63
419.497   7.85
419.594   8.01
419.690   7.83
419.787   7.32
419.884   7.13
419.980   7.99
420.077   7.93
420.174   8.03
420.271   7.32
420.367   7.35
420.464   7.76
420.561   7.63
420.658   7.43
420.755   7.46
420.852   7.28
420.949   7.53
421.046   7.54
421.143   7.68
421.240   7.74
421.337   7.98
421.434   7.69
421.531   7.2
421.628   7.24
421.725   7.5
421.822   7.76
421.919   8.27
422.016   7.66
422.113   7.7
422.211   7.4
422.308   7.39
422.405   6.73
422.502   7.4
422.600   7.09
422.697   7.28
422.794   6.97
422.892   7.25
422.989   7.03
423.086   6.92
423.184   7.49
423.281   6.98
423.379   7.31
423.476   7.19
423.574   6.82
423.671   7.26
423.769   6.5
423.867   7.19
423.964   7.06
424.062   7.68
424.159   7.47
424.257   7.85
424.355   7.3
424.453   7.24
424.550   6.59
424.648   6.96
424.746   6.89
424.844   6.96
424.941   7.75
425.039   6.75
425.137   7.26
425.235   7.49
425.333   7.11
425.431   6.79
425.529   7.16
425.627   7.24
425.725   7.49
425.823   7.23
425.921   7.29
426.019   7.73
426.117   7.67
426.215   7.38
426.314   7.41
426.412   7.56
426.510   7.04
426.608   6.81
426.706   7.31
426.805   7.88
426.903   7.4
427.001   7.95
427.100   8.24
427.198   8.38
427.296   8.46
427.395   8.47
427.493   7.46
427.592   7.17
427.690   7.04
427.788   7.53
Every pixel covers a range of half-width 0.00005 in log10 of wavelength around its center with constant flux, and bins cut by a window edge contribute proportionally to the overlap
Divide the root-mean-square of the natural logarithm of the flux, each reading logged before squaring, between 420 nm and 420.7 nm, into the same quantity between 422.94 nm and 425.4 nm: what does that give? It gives 0.97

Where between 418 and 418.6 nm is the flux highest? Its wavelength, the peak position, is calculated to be 418.340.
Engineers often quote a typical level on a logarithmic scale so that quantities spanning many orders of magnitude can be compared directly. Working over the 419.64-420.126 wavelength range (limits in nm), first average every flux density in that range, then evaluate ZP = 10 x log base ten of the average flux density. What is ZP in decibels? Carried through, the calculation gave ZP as 8.8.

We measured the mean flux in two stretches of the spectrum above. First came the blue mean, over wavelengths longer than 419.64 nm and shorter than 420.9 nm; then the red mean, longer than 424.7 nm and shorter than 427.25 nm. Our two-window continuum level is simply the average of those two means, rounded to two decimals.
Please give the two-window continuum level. 7.48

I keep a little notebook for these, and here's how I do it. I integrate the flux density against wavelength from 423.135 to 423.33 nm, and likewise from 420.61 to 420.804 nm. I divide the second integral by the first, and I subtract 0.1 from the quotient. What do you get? 0.92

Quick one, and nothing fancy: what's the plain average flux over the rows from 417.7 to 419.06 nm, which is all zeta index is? 7.3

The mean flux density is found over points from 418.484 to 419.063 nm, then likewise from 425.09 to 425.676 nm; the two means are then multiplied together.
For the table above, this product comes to 53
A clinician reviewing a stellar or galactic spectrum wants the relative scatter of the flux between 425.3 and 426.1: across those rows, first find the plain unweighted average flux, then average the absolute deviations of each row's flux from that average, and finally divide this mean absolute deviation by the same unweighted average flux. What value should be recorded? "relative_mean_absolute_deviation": 0.026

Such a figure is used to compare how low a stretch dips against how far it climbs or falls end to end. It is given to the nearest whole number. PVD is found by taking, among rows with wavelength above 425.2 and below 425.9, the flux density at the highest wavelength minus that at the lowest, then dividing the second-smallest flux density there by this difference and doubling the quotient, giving -55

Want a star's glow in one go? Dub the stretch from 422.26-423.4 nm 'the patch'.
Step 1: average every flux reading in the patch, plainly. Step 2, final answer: 7.15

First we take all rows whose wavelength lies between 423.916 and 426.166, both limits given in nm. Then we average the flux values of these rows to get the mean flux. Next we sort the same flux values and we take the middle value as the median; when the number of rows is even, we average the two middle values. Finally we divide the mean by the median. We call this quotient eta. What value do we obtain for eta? 1.00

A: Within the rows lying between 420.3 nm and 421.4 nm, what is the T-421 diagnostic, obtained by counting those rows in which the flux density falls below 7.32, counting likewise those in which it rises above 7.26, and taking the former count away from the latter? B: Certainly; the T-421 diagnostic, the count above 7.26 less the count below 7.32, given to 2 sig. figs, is 10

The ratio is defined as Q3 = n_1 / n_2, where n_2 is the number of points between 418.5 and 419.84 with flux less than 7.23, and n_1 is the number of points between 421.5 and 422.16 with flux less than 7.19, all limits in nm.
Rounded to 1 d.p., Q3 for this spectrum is 0.0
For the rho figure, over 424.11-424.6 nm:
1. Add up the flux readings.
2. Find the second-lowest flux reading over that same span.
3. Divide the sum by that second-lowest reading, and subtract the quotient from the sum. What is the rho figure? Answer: 31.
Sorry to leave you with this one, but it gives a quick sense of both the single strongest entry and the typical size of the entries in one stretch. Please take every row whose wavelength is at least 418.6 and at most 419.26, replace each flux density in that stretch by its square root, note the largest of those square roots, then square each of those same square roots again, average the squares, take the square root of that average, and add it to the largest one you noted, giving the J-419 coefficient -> 5.57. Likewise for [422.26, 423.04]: 5.39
